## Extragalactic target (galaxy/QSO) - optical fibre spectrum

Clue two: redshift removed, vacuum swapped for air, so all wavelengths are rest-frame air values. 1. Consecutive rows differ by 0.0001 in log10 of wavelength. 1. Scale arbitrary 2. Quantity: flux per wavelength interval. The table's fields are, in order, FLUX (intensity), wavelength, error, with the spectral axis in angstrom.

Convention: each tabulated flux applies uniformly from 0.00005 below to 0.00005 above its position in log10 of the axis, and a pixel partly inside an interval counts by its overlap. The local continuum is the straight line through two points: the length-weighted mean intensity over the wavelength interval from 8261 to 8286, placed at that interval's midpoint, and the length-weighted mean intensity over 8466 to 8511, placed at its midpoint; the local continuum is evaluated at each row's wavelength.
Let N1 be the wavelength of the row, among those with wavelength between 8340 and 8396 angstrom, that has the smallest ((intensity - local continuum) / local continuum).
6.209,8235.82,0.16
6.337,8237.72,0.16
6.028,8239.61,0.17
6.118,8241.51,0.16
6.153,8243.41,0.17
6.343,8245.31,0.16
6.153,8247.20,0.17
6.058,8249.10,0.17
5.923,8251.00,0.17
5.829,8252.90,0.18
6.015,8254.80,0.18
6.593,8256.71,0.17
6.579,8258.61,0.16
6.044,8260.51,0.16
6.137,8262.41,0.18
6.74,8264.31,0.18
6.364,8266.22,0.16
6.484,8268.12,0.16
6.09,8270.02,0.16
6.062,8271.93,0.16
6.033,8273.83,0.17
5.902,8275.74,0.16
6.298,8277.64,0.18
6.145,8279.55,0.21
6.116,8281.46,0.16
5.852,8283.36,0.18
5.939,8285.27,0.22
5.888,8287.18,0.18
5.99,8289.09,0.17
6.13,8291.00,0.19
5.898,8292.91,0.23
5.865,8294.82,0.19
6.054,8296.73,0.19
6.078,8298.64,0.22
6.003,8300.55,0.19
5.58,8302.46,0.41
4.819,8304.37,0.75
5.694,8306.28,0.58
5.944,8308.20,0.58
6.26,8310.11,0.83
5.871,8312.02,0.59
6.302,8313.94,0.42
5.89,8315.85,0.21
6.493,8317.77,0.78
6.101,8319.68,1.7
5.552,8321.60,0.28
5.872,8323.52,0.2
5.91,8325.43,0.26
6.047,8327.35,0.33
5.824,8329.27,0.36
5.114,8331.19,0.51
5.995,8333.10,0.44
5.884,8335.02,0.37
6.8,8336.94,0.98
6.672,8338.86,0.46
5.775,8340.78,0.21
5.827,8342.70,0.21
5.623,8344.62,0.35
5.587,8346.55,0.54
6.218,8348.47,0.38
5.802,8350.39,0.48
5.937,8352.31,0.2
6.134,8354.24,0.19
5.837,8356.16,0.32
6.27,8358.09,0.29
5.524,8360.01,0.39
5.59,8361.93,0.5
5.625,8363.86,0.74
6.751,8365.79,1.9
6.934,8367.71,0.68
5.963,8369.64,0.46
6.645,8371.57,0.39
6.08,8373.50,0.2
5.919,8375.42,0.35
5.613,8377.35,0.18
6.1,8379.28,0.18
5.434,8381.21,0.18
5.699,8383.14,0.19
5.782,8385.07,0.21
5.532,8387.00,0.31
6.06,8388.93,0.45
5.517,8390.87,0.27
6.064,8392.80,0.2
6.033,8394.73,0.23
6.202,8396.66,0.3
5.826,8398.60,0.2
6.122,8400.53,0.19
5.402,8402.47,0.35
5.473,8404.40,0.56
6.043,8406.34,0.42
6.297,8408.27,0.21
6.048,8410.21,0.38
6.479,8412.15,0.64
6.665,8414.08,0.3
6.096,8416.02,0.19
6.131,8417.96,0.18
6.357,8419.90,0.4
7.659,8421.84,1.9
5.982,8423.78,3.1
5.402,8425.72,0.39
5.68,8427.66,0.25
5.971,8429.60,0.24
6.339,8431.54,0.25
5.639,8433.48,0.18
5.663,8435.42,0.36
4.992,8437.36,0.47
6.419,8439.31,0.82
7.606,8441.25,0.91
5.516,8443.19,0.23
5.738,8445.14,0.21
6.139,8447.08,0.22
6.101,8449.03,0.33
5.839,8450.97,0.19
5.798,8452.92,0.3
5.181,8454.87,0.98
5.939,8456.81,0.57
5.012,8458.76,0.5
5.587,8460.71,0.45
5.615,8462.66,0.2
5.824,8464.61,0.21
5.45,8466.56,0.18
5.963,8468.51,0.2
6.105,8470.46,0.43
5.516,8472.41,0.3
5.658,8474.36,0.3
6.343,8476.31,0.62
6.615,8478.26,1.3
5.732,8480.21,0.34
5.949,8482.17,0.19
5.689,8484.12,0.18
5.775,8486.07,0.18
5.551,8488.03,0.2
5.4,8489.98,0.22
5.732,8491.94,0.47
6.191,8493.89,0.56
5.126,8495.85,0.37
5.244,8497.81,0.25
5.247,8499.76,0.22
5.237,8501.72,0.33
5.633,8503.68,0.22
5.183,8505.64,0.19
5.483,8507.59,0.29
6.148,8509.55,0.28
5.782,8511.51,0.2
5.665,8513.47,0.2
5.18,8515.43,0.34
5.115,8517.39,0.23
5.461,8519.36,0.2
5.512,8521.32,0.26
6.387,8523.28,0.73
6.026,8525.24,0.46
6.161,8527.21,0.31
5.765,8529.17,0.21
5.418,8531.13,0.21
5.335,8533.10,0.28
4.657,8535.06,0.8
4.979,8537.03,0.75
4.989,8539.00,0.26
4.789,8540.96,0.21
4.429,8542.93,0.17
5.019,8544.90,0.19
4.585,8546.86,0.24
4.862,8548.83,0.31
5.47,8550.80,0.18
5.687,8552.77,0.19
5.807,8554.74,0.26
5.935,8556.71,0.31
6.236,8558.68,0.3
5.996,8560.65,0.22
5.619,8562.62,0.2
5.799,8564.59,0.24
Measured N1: 8381.21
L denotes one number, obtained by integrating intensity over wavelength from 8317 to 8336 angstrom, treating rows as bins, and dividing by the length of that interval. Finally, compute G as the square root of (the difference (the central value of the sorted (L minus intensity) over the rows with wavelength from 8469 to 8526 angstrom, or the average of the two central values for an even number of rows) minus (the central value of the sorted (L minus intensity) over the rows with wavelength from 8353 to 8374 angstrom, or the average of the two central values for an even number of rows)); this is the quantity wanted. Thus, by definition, 0.65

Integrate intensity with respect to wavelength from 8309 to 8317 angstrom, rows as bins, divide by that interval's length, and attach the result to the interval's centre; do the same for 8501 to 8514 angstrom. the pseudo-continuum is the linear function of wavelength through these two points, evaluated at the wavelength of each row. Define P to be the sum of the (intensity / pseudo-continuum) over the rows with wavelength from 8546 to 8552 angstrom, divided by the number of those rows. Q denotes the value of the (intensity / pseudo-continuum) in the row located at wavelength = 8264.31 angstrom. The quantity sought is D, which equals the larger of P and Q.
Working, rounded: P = 0.91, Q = 1.09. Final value 1.09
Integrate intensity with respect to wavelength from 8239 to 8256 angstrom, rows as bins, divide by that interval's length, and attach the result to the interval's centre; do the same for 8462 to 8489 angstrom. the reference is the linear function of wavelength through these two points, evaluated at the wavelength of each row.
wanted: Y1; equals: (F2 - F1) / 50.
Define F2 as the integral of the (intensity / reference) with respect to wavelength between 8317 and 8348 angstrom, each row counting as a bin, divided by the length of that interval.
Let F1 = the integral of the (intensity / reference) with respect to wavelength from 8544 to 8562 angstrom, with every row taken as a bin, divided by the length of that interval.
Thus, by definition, 0.0007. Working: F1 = 0.96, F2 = 0.99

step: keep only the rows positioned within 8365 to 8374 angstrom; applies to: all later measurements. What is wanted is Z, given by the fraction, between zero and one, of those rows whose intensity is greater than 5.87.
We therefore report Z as 1.00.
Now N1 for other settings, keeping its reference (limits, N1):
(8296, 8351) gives 8304.37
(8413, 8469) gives 8437.36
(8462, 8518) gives 8495.85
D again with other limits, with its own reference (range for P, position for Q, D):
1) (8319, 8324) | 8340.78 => 0.96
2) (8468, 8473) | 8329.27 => 1.03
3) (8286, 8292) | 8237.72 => 1.01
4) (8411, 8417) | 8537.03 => 1.10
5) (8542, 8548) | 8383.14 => 0.96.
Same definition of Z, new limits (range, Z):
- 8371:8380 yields 0.80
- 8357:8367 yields 0.40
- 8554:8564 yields 0.60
